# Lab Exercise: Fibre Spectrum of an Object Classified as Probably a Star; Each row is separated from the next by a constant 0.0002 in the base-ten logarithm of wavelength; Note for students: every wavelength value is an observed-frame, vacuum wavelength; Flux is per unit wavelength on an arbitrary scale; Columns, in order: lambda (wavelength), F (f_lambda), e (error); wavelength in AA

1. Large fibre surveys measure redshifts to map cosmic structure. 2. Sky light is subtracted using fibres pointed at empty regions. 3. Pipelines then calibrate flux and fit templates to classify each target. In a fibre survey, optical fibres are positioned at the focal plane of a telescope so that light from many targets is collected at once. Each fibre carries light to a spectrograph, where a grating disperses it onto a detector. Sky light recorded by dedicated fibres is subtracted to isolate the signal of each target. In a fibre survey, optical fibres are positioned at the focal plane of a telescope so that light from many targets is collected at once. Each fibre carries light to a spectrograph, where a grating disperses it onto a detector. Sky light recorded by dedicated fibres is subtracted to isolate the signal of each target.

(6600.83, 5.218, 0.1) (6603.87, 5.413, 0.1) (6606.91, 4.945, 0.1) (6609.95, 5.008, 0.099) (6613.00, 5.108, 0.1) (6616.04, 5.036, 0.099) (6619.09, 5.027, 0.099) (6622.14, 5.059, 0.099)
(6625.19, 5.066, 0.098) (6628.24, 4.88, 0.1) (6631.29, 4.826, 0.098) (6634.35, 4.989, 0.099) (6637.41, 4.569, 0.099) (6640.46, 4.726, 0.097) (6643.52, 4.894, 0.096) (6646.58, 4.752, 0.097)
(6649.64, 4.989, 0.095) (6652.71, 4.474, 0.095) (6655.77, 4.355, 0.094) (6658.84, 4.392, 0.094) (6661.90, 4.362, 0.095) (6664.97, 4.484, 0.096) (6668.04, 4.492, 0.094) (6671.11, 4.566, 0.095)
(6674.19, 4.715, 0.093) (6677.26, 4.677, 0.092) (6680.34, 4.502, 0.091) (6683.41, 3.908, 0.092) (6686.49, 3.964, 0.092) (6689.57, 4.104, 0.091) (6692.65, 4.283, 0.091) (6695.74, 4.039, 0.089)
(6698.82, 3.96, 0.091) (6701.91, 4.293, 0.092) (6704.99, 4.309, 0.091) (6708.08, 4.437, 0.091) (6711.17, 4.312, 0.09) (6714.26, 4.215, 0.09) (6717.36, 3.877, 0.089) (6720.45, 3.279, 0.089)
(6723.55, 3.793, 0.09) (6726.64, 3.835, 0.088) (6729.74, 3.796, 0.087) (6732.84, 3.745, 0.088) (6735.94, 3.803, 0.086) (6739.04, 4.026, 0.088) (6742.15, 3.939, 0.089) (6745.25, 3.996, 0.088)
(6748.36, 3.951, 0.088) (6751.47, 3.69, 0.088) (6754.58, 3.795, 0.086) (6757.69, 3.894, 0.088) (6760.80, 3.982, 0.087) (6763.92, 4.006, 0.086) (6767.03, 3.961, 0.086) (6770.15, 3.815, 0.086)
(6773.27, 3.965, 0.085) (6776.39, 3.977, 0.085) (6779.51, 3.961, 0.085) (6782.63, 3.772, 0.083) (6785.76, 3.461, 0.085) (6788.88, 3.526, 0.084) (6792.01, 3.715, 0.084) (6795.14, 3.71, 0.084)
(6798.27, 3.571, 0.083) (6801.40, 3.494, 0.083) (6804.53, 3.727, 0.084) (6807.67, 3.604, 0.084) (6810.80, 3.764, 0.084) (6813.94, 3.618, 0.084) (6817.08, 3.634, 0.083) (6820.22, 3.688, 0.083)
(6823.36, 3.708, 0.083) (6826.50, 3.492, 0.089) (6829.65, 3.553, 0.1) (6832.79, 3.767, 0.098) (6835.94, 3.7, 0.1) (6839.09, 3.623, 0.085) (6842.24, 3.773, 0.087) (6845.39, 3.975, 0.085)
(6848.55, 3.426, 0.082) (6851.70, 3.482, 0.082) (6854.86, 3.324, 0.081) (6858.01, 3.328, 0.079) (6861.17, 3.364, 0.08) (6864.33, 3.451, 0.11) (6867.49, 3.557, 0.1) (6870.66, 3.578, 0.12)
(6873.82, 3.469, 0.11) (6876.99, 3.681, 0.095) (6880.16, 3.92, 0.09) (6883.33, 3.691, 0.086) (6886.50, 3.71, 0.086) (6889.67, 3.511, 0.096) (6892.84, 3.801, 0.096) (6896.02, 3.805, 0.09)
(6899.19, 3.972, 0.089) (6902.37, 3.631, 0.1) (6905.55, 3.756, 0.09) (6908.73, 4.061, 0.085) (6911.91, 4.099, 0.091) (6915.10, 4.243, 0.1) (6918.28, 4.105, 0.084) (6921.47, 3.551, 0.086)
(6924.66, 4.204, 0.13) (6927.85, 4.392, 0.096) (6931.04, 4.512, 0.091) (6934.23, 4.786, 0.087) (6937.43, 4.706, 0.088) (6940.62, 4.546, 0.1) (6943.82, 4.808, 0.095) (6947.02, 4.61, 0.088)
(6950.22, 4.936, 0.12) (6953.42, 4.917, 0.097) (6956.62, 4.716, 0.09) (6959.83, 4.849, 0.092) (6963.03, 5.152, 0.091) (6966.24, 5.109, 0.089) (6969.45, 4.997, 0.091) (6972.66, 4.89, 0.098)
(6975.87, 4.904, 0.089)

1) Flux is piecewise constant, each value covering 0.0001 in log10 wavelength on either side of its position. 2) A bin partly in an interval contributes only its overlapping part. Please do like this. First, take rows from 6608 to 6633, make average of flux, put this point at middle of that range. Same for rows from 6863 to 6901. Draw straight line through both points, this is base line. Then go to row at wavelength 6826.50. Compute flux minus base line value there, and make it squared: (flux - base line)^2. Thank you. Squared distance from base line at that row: 0.22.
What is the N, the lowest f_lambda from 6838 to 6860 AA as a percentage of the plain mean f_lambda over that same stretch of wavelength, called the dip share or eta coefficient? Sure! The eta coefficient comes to 93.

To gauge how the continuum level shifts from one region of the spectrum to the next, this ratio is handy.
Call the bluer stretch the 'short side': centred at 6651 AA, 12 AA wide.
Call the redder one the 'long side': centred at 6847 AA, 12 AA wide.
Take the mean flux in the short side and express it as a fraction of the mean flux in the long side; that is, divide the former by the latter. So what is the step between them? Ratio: 1.27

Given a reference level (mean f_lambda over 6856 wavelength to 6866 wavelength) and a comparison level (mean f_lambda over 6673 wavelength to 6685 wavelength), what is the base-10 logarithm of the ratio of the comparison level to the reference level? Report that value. 0.12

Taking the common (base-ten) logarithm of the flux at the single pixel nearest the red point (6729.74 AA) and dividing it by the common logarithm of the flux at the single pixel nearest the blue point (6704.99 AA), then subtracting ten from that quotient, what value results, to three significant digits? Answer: -9.09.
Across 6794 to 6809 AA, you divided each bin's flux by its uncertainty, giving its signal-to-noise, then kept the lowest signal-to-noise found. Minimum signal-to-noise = 42.1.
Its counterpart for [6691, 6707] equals 43.5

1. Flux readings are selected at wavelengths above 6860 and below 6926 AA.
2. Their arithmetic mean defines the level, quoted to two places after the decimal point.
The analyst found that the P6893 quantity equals 3.77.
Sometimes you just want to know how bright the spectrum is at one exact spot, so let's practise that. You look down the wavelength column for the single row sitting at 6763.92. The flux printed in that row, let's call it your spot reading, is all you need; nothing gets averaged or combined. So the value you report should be 4.006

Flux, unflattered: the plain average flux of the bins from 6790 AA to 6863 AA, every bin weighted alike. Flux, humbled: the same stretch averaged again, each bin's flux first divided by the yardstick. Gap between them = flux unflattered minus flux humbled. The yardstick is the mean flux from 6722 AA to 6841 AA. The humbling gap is 2.65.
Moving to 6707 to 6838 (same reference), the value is 2.79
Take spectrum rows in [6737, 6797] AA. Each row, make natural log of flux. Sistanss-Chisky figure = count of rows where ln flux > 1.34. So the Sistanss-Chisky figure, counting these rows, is 11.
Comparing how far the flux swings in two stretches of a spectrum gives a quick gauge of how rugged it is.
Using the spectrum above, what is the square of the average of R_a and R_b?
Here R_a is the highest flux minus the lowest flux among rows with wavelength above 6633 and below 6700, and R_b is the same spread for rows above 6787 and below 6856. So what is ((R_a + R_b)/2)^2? 0.75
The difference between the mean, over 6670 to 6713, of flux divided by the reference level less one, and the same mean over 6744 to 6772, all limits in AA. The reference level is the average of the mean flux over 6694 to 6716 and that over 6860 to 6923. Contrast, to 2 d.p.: 0.10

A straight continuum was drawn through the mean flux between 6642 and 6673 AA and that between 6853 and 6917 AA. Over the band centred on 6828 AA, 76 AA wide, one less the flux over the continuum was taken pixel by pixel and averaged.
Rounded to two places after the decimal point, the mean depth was 0.08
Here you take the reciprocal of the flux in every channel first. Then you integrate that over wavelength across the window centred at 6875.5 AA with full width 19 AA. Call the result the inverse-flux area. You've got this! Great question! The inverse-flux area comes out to 5.2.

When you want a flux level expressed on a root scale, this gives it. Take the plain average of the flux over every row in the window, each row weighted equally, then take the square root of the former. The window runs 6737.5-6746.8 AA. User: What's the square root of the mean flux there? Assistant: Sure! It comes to 2.00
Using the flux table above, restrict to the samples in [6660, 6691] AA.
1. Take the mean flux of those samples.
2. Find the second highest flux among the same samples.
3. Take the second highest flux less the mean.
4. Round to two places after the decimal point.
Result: 0.30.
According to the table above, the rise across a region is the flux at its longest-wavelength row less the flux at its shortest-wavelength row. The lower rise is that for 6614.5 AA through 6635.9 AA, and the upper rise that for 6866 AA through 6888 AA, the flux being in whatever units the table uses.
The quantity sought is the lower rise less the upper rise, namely -0.20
